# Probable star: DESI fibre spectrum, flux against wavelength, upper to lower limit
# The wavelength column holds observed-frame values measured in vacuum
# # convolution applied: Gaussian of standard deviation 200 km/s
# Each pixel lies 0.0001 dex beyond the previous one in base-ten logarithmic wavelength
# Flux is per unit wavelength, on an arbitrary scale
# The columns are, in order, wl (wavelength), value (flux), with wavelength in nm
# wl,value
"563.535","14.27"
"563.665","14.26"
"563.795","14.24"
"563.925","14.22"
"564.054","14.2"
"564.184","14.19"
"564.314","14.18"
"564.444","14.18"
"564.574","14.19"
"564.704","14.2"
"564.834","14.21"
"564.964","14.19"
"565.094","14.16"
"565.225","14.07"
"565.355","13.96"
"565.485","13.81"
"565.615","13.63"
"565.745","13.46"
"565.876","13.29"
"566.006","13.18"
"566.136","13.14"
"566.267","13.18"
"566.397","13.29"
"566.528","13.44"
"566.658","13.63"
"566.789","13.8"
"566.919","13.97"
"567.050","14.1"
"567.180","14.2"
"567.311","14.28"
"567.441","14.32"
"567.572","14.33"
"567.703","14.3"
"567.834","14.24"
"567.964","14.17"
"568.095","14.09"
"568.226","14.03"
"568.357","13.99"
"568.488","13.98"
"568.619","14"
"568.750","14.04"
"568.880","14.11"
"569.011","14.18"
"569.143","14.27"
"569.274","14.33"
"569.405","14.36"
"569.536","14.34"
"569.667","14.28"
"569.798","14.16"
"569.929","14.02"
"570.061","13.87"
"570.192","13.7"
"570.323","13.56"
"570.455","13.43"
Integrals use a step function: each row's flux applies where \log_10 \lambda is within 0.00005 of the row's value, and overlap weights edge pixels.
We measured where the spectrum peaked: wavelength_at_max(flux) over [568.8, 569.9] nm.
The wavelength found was 569.405 nm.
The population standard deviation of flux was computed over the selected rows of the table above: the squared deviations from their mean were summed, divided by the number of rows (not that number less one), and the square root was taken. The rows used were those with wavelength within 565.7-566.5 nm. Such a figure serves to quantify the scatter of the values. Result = 0.11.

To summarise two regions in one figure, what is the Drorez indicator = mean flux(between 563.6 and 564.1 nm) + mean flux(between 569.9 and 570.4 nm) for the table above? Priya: 28.0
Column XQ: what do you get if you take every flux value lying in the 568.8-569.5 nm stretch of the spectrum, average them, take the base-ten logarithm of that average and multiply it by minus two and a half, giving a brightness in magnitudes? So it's -2.88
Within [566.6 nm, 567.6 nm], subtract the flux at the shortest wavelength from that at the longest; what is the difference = 0.7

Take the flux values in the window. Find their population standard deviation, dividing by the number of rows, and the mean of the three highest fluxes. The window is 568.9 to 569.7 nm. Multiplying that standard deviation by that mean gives 0.9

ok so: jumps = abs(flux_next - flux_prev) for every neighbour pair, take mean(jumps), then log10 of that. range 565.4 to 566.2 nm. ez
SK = -0.87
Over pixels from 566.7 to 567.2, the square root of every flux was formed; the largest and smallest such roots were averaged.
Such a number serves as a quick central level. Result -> 3.74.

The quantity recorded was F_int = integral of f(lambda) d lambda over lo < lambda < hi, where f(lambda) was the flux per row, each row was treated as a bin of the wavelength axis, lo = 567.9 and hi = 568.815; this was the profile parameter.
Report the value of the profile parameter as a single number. 13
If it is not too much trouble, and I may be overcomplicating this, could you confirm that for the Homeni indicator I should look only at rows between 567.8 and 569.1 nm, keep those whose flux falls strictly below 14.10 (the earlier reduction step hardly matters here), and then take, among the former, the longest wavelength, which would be 568.750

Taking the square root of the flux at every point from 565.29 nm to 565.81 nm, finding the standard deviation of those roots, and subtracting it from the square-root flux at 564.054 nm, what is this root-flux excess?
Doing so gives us 3.74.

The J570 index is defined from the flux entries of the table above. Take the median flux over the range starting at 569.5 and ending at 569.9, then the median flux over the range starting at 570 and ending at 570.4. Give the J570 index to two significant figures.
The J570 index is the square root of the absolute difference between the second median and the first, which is 0.76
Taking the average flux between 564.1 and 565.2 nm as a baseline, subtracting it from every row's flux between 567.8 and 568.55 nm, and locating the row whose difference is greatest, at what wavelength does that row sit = 567.834 nm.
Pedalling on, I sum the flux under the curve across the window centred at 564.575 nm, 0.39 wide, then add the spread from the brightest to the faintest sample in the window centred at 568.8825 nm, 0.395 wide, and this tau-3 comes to 5.67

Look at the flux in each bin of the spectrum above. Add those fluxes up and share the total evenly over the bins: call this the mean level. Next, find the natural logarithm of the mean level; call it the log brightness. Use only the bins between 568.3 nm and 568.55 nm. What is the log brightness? 2.64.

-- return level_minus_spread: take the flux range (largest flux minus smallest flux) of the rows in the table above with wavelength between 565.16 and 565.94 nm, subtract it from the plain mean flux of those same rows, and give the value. 12.9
